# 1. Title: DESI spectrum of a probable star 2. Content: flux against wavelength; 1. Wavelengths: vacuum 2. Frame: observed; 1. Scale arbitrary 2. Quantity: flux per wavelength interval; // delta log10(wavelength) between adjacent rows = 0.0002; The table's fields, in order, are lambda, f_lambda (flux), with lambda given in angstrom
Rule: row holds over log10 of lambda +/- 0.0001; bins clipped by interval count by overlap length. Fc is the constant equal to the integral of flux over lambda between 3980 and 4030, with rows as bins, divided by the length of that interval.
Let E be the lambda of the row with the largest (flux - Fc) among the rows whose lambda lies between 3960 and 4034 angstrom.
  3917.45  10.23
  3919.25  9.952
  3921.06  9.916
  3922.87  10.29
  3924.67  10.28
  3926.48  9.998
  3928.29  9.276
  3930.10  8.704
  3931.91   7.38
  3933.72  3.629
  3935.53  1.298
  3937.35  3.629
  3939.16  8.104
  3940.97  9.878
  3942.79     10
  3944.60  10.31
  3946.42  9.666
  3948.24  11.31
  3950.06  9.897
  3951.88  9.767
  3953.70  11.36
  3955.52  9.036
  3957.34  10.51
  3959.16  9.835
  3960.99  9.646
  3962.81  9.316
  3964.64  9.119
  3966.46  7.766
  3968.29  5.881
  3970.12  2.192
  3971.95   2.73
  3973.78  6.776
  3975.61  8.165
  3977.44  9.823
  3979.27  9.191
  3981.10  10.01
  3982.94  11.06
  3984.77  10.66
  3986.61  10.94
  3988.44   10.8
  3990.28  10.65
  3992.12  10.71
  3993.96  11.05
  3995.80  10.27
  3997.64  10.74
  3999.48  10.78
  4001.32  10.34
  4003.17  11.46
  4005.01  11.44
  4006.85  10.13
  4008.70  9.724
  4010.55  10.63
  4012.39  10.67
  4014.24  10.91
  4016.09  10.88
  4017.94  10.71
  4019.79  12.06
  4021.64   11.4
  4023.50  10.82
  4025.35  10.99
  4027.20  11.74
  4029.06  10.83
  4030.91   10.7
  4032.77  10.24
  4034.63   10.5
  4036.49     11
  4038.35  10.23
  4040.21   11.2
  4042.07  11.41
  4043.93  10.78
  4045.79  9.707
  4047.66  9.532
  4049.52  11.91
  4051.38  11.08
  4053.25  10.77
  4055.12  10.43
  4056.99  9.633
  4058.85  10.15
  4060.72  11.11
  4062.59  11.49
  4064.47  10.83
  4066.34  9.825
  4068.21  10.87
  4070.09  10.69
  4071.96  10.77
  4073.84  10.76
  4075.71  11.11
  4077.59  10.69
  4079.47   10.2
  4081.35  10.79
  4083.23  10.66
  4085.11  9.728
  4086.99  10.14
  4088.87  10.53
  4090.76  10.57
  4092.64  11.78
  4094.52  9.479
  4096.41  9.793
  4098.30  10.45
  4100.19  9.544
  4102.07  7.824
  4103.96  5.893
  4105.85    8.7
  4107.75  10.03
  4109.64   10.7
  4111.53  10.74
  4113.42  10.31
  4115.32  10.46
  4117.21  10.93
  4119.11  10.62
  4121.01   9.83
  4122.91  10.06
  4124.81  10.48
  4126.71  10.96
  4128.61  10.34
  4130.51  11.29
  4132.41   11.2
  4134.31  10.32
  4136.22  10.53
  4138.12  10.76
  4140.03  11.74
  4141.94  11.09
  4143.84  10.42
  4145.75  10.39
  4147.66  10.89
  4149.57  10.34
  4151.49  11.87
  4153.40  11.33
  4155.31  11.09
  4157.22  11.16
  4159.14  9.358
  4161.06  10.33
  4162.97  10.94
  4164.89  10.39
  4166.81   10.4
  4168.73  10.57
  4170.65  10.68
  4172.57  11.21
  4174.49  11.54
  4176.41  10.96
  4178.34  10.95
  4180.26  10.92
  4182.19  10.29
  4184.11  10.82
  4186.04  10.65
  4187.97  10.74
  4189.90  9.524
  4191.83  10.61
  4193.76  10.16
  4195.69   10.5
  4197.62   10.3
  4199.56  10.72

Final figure 4019.79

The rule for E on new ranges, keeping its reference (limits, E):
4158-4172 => 4162.97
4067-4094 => 4092.64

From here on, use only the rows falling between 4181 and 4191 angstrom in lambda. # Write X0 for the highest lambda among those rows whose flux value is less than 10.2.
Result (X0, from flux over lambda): 4189.90 angstrom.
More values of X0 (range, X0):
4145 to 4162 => 4159.14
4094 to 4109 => 4107.75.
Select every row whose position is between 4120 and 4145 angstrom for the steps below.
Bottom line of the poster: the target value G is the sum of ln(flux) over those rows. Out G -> 31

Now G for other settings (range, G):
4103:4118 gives 18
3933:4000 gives 77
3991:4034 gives 55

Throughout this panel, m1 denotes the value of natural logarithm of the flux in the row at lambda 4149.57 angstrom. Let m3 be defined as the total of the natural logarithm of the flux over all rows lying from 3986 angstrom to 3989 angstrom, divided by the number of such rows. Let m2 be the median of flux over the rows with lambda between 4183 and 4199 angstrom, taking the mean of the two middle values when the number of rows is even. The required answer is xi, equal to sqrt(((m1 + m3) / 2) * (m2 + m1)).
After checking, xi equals 5.52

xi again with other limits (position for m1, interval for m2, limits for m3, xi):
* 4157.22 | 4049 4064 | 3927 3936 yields 5.16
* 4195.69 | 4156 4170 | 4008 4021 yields 5.49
